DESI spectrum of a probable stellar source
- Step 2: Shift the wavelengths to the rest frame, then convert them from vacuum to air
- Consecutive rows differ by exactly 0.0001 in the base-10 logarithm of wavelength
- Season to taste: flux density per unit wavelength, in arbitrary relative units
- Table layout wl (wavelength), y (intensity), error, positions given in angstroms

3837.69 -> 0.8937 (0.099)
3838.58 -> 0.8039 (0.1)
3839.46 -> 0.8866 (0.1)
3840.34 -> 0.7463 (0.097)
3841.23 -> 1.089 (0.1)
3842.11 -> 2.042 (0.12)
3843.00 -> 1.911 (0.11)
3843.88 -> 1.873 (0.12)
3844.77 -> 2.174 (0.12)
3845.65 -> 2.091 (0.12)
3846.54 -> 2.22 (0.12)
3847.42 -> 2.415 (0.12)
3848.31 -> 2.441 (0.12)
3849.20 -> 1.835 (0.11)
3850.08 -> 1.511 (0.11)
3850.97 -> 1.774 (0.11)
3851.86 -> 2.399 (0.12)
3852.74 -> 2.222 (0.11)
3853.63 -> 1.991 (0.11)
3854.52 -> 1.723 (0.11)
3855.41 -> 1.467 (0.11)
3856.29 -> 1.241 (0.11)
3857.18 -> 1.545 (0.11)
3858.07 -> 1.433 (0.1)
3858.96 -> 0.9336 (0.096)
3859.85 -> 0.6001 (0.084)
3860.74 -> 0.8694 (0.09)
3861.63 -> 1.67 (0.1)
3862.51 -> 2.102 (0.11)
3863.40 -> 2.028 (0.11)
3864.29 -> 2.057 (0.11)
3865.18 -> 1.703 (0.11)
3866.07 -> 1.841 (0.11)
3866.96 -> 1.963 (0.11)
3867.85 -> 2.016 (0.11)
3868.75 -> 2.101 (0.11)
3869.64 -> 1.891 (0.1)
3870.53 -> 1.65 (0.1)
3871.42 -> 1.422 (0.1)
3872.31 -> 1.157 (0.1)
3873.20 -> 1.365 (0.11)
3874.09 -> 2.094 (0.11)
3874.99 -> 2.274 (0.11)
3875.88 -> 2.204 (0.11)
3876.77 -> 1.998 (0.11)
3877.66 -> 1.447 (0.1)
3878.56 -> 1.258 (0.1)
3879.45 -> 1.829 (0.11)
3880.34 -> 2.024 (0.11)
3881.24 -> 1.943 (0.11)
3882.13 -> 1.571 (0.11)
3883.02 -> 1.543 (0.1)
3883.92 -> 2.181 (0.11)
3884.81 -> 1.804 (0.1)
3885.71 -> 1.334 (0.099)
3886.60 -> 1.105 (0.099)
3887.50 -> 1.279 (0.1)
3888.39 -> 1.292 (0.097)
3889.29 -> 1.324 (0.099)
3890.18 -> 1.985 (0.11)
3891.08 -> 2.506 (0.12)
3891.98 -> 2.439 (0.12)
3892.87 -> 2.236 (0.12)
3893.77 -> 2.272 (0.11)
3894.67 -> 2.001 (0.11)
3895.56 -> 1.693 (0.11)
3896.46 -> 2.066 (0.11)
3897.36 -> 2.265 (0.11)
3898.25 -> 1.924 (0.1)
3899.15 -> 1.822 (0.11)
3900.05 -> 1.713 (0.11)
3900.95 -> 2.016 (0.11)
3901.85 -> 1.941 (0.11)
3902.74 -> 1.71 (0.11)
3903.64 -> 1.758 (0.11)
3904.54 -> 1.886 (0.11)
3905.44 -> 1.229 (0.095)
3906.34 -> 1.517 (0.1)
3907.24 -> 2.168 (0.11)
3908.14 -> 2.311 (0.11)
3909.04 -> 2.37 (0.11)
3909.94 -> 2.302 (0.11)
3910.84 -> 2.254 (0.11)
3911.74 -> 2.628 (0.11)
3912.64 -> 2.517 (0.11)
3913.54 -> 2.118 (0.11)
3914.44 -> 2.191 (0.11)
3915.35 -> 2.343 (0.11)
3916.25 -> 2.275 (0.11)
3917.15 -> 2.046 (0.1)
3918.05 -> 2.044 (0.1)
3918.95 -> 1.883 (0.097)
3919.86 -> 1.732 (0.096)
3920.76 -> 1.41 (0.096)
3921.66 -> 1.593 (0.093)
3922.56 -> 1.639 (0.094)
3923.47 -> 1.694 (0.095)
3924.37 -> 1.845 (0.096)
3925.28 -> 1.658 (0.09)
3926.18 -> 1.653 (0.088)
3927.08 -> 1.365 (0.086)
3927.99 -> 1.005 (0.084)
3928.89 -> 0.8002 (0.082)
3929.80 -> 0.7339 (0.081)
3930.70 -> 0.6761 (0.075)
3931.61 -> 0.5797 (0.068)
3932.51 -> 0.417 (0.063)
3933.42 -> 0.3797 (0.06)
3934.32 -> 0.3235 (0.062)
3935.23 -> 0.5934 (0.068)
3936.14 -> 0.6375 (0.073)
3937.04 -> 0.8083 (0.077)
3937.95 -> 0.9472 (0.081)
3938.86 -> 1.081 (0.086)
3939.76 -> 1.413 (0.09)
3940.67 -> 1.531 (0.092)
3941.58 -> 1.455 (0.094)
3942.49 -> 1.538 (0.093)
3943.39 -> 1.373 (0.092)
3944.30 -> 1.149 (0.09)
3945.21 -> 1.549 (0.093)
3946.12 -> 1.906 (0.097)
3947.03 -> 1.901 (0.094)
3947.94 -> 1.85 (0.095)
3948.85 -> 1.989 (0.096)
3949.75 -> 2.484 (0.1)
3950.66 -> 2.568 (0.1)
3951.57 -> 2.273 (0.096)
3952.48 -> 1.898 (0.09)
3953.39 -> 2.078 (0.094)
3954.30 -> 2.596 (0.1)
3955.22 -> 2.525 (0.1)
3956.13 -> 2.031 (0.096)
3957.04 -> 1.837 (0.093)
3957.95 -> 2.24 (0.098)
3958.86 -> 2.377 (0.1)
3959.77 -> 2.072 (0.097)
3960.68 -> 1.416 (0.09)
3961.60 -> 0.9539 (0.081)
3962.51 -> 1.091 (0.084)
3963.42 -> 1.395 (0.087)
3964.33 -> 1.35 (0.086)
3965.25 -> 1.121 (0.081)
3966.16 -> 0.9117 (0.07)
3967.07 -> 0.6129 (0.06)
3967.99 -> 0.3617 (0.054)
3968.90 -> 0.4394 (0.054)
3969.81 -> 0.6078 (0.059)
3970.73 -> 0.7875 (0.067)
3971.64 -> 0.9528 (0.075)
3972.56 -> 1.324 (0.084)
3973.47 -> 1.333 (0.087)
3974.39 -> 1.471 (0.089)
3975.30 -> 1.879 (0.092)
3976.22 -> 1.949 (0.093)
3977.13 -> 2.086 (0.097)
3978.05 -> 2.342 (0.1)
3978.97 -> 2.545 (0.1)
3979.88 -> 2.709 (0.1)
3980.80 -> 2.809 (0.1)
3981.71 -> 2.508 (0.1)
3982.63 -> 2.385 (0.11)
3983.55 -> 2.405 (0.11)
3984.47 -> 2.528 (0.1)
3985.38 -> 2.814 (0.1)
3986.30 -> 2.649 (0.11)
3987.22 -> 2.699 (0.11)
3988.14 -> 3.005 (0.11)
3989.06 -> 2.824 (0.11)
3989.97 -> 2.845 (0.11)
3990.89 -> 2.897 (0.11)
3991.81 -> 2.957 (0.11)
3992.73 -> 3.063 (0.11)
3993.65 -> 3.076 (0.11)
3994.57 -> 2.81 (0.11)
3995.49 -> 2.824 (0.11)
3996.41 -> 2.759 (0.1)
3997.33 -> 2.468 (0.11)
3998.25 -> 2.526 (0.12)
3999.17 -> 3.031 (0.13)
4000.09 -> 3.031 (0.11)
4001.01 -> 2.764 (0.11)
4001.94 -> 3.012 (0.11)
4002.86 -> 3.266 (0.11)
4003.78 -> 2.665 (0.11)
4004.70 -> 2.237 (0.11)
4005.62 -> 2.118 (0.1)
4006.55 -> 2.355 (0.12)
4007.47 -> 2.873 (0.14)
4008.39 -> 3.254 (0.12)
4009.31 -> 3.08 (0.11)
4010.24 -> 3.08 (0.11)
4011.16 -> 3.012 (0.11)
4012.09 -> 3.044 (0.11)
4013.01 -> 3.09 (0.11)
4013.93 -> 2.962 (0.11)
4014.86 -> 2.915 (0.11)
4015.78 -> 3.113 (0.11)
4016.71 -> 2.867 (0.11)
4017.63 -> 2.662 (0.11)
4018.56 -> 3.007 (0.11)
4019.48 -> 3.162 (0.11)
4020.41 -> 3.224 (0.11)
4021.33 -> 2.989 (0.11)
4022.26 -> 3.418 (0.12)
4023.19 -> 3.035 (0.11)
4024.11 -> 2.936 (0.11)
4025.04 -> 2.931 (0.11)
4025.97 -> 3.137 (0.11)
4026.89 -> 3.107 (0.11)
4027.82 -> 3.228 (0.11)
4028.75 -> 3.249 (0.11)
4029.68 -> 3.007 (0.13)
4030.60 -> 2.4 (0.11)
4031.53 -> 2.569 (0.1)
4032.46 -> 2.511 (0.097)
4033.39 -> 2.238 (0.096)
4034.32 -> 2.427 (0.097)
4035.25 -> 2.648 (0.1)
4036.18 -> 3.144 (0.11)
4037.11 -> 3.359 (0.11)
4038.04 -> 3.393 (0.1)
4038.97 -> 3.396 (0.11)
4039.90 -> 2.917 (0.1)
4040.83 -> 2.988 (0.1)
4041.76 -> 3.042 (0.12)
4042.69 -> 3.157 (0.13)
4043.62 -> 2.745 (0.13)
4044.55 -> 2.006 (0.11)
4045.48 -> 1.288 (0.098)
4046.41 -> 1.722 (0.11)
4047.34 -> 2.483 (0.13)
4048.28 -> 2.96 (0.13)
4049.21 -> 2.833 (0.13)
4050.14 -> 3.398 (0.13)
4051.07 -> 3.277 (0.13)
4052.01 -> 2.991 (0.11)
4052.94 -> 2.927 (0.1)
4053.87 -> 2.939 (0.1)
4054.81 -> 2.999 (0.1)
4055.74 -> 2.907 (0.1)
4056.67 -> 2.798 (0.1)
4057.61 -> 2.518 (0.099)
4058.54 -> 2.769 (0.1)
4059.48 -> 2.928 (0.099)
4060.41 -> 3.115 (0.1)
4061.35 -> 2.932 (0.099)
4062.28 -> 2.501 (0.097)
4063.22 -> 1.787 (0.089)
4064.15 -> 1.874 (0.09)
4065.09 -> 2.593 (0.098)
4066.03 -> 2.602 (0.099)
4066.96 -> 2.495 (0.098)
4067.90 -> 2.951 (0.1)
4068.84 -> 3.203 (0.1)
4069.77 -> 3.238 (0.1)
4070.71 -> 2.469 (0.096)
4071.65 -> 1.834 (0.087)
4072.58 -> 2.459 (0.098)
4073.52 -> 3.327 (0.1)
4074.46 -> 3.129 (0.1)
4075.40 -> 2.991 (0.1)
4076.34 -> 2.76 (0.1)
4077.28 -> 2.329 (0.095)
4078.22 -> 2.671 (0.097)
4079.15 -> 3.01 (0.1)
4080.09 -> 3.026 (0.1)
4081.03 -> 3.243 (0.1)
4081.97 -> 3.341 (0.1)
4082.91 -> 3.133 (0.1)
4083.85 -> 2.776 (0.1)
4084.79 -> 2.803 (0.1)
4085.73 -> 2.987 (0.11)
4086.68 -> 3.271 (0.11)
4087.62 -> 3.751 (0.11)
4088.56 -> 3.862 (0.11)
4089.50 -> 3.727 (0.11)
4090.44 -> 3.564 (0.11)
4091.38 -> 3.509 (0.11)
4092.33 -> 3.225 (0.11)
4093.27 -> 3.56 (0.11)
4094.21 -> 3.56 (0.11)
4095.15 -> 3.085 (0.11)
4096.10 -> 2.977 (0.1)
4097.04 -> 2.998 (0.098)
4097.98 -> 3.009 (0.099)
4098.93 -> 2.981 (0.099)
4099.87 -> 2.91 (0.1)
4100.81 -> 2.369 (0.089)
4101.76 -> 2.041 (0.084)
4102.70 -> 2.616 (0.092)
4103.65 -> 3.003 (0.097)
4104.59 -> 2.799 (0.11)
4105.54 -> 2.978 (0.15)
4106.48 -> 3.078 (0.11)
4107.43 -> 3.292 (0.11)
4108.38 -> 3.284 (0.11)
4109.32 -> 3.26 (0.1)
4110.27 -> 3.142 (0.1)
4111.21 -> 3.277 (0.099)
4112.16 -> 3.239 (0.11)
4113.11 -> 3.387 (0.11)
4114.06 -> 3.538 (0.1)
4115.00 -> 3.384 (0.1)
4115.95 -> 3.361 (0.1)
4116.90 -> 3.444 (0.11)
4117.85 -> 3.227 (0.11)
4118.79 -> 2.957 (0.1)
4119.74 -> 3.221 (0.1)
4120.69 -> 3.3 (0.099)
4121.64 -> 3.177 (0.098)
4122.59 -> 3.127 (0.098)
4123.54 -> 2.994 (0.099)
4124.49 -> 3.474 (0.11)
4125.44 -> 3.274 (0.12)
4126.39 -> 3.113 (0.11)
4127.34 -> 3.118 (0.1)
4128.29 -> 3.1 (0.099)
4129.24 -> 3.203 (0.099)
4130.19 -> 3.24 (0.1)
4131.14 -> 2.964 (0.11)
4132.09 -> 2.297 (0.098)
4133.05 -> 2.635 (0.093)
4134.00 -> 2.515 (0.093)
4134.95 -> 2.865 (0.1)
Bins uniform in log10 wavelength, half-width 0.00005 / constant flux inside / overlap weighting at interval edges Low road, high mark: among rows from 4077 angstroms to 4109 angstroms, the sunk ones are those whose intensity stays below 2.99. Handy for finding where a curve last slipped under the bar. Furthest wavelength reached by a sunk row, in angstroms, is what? 4105.54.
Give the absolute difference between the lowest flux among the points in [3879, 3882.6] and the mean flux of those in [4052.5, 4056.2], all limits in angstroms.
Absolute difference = 1.4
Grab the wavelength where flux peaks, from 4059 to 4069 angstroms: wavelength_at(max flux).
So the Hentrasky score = 4068.84 angstroms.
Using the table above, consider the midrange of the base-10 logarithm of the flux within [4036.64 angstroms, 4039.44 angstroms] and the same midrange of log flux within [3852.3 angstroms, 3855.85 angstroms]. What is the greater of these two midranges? 0.53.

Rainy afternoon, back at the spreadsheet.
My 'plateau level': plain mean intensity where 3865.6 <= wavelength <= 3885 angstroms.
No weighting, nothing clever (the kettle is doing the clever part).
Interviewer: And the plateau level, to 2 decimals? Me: 1.80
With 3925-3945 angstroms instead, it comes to 1.01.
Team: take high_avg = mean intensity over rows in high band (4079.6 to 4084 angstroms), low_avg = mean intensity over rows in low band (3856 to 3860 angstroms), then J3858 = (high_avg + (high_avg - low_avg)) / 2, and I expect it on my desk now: 2.53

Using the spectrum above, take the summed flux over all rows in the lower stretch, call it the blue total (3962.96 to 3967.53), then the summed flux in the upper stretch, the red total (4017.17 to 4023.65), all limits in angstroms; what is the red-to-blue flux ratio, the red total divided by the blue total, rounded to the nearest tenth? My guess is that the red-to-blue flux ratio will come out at 4.0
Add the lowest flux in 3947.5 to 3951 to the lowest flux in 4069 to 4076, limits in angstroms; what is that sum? 3.7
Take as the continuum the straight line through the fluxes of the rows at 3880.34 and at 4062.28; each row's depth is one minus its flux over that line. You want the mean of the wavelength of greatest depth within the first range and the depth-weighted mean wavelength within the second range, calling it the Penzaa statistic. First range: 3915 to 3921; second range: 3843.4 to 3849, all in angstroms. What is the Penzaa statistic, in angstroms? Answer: 3883.9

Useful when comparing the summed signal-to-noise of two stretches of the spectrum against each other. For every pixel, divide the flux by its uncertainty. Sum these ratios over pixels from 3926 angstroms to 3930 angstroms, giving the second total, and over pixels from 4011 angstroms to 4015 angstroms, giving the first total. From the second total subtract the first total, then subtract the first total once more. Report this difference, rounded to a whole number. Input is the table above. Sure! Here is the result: -208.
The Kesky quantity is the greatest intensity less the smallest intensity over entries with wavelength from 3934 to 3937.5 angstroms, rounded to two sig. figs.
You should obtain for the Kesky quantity 0.48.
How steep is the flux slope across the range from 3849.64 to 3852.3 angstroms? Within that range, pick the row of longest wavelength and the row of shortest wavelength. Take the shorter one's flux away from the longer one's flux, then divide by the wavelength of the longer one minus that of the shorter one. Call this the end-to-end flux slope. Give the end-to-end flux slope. 0.499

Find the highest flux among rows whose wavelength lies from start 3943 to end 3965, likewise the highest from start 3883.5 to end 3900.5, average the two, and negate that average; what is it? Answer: -2.6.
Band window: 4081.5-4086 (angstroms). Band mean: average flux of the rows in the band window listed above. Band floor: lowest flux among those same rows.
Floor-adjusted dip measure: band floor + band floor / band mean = 3.7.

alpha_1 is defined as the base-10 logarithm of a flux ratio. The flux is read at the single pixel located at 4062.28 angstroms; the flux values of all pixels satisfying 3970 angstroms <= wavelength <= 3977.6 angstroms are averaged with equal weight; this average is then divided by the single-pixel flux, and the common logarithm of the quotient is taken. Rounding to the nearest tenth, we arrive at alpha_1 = -0.2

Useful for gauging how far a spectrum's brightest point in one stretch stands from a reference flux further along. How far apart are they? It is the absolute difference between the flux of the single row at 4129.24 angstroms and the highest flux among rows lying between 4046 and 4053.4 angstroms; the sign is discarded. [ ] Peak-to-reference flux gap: 0.2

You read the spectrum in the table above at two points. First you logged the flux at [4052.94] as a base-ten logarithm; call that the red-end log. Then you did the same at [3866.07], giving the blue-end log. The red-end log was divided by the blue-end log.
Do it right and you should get 1.8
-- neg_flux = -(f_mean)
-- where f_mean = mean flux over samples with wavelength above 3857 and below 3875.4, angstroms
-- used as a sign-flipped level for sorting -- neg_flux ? -1.7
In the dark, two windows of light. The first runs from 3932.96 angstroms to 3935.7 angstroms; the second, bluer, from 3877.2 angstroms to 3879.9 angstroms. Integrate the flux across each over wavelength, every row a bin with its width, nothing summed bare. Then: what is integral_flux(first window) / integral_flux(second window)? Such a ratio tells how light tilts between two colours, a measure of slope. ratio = 0.29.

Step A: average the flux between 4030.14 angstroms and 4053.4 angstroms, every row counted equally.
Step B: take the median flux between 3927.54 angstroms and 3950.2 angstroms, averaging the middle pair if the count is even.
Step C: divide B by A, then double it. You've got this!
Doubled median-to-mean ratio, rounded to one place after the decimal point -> 0.8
